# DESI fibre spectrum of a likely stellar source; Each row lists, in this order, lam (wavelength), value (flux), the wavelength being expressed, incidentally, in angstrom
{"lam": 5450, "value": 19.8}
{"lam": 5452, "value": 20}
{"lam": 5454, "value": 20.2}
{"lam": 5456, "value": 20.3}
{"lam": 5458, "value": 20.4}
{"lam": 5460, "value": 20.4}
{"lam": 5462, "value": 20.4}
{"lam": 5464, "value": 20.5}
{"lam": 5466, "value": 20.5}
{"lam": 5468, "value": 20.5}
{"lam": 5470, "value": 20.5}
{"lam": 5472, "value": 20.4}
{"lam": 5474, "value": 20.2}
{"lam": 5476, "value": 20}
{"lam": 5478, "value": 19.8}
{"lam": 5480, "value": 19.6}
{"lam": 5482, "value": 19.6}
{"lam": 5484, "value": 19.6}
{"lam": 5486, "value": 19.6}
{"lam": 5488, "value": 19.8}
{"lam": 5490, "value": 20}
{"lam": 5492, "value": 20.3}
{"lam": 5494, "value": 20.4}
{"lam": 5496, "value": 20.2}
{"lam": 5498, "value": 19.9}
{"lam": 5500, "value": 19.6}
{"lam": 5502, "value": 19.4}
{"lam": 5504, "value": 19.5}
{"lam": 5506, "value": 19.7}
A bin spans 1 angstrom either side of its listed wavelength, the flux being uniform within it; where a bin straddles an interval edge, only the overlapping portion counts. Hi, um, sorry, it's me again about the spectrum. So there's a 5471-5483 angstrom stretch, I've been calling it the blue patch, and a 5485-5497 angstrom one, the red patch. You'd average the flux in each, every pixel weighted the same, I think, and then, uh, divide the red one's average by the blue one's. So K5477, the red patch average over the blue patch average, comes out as 1.006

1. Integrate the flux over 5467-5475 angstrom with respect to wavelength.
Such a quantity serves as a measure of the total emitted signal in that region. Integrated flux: 163.2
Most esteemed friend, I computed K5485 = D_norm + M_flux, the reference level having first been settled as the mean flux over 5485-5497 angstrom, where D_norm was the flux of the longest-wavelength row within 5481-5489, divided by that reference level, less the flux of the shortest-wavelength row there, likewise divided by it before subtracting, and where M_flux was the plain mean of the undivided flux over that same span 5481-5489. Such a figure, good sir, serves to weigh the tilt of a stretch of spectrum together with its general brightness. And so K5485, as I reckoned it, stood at 19.7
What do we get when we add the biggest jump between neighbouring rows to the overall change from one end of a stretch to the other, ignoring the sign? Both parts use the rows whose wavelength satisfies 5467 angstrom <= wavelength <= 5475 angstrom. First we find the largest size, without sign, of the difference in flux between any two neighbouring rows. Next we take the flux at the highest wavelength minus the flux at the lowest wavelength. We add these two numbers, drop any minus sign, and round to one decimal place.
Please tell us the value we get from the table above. 0.1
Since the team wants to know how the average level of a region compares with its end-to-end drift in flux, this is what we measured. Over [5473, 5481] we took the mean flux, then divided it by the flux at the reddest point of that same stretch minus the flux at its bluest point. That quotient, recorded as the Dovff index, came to -33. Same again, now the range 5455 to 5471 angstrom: 102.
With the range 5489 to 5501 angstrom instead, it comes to -50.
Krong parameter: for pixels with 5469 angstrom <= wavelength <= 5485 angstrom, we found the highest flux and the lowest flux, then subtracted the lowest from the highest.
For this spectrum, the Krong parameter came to 0.90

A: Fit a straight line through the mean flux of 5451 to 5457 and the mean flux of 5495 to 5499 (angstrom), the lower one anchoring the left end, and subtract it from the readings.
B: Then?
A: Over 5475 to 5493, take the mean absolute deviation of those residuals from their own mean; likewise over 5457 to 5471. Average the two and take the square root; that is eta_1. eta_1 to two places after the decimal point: 0.36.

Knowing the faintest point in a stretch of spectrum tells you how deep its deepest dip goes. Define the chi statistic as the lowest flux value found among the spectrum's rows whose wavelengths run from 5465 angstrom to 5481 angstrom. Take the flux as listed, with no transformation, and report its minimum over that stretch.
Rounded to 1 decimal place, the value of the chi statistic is 19.6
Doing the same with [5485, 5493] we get 19.6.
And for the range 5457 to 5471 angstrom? 20.4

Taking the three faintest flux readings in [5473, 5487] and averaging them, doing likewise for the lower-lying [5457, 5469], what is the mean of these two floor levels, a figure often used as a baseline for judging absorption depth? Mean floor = 20.00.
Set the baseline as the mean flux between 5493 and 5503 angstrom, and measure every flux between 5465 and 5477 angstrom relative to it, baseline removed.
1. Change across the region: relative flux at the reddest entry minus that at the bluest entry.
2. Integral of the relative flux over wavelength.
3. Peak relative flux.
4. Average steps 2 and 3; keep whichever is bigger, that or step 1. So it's 3.0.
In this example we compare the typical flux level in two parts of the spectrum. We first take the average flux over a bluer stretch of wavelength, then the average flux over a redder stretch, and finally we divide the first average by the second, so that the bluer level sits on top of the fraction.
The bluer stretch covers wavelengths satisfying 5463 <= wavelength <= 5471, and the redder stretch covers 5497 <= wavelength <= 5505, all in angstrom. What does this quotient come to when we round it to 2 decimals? 1.05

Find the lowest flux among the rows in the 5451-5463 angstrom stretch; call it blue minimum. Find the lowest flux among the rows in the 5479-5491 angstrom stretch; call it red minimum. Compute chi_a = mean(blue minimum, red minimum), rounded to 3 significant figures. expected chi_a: 19.8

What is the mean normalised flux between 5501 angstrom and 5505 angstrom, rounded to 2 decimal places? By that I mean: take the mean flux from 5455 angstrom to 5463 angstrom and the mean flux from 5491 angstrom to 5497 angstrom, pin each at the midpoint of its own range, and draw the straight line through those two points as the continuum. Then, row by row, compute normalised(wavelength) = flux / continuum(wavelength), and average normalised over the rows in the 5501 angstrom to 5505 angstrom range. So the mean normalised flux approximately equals 0.96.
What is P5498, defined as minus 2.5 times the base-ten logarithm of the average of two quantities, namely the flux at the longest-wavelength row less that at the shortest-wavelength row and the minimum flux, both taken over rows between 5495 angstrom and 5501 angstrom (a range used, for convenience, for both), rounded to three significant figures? -2.44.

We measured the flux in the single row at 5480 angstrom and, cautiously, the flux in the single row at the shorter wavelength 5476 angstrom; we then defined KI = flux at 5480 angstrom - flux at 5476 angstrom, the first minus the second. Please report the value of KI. -0.40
